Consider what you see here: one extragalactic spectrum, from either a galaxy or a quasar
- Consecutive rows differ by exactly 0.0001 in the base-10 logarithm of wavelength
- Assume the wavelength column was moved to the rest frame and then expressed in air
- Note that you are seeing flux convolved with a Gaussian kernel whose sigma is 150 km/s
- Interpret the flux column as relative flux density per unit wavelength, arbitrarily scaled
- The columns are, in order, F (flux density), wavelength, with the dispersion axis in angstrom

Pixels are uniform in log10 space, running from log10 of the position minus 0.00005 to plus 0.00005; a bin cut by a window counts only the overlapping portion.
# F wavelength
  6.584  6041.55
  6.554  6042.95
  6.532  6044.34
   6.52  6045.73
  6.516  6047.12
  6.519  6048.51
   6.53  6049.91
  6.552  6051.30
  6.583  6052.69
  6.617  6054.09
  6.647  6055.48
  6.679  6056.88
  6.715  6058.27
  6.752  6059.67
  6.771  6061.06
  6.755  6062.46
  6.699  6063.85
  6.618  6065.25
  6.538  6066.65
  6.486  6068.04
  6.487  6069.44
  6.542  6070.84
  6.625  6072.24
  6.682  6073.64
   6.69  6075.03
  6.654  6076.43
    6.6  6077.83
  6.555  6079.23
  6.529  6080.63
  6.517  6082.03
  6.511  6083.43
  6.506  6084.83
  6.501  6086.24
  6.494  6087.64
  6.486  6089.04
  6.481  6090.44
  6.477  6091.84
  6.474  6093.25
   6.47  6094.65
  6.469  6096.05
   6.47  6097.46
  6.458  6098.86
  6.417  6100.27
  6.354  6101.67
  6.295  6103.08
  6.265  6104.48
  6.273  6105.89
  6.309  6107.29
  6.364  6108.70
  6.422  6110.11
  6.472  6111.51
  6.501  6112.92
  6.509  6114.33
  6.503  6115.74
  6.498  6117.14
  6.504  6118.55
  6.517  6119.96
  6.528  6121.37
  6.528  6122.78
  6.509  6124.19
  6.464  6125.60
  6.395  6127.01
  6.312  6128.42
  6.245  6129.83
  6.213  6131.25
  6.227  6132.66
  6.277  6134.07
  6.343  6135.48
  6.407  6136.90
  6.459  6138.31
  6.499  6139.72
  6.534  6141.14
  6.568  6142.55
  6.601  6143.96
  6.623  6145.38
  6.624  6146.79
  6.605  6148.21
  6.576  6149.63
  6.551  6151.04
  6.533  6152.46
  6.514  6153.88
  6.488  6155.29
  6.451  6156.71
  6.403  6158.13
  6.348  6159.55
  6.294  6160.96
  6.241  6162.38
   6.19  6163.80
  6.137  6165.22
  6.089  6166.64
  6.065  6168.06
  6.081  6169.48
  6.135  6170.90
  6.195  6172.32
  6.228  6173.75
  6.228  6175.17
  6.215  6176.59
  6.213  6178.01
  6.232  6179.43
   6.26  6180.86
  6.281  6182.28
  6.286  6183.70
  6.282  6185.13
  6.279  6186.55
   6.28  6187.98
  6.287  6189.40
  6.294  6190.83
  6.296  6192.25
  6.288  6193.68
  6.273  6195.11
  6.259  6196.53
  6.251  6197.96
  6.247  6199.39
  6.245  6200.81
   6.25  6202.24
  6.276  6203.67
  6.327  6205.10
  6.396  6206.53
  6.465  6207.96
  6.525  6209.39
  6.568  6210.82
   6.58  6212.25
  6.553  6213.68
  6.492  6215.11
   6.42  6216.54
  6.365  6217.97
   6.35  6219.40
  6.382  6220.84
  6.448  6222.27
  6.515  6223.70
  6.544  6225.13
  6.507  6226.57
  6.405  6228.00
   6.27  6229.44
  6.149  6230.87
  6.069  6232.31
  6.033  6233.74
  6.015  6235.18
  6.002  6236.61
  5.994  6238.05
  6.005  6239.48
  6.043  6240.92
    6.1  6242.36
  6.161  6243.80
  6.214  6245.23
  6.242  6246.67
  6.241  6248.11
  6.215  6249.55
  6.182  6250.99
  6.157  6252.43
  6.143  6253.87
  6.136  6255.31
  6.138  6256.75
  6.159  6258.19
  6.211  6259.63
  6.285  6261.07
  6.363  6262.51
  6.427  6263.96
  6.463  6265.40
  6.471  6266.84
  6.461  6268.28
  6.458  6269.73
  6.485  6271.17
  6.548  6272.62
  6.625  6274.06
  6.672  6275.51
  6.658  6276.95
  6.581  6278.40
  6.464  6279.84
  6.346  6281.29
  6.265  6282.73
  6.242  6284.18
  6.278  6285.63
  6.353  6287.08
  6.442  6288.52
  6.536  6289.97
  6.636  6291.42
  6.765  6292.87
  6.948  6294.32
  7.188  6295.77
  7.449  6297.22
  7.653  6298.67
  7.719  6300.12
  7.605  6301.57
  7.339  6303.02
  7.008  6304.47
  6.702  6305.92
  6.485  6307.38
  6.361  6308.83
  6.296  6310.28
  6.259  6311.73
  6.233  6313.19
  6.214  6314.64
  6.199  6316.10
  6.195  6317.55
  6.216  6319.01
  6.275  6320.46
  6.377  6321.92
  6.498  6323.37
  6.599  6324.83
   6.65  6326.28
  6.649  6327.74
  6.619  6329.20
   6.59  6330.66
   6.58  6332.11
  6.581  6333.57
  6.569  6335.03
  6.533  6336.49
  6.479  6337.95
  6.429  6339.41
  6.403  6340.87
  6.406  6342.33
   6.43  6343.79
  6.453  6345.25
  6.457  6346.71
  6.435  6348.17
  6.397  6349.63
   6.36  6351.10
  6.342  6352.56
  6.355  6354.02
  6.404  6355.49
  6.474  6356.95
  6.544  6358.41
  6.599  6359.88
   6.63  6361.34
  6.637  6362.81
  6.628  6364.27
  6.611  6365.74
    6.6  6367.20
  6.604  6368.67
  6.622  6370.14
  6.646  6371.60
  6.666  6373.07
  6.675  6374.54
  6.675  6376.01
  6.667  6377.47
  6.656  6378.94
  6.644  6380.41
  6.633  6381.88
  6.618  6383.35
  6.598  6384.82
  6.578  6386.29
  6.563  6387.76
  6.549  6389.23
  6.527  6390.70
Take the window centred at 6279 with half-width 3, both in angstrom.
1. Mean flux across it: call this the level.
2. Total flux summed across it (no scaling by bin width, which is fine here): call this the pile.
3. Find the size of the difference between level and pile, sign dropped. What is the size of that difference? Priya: 20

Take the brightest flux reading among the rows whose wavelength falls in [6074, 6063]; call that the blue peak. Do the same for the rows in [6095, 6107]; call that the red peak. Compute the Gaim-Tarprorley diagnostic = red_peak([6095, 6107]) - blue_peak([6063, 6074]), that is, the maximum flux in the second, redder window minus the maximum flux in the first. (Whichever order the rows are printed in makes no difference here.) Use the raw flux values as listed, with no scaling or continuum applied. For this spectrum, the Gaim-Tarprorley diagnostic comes -0.229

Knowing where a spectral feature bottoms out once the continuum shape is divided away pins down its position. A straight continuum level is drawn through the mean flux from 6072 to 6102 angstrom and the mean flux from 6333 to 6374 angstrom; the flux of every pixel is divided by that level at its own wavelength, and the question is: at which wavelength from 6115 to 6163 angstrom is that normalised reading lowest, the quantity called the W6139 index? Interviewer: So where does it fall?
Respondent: 6131.25 angstrom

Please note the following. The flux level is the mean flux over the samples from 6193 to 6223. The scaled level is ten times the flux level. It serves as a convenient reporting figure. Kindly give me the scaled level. 63.8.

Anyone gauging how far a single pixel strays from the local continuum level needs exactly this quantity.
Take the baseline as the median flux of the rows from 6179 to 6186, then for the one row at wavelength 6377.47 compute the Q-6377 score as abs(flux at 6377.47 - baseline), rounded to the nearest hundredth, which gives 0.39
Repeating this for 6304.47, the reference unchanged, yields 0.73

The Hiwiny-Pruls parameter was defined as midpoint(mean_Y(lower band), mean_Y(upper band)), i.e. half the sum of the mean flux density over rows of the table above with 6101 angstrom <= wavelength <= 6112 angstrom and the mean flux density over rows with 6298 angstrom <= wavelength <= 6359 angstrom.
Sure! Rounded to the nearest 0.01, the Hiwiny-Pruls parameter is 6.45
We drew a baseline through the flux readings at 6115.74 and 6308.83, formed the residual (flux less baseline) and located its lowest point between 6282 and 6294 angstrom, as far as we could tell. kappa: 6284.18 angstrom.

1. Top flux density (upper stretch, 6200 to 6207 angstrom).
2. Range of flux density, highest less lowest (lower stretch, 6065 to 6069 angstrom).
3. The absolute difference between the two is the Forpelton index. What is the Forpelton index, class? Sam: 6.26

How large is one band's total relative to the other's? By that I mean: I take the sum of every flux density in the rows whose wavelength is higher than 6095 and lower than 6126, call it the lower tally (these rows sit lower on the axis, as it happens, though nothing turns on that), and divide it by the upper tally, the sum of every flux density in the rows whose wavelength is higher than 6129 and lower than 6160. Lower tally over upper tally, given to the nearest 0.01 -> 1.00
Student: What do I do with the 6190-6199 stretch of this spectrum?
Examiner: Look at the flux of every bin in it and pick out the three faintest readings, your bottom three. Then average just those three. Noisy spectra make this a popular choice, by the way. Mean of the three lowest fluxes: 6.26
